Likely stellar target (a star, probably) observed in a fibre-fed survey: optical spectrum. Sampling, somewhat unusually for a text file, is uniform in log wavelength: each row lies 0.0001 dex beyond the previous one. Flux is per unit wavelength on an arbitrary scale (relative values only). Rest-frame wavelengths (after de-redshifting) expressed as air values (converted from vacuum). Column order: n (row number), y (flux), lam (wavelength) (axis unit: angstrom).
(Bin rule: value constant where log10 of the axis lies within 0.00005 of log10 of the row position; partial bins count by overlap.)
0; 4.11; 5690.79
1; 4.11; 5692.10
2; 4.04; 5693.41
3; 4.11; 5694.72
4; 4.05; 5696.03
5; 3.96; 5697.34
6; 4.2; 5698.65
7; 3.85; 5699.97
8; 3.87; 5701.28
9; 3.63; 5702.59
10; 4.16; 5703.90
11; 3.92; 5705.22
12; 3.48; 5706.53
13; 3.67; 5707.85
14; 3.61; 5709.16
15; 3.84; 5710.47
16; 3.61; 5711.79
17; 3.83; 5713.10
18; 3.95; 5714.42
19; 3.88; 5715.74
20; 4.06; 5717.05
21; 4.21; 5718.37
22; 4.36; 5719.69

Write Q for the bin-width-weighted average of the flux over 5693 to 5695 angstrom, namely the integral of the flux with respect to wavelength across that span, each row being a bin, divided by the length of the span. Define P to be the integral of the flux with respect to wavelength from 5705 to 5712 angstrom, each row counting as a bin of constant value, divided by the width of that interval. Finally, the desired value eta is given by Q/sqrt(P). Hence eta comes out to 2.12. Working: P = 3.68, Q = 4.07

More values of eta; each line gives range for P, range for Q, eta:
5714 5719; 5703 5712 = 1.87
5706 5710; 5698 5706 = 2.07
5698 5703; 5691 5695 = 2.07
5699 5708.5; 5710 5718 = 1.98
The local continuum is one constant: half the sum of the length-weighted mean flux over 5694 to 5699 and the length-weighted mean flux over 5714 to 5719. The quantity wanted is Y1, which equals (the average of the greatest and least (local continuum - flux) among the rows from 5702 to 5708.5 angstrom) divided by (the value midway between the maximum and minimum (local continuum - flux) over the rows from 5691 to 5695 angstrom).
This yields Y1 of -10.0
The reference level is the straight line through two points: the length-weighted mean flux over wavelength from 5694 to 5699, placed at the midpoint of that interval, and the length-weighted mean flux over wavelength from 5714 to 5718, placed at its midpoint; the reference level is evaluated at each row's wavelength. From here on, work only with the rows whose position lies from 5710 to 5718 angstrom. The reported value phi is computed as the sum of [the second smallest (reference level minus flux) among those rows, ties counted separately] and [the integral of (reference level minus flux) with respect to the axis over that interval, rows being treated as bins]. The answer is 1.0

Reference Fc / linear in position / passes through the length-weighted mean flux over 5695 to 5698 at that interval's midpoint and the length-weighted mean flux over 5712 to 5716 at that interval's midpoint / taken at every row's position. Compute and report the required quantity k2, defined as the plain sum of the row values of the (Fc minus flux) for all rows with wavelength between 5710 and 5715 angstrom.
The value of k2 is 0.24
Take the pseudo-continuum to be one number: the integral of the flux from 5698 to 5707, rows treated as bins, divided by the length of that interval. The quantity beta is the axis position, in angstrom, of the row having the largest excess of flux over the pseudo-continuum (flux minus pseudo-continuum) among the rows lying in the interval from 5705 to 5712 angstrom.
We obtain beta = 5705.22 angstrom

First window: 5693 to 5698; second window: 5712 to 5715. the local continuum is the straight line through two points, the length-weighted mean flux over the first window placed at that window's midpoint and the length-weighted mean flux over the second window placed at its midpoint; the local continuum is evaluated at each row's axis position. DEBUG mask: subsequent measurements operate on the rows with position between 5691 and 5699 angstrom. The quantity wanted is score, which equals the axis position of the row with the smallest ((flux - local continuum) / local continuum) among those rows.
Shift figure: 5697.34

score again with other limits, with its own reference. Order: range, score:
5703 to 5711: 5706.53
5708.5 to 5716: 5709.16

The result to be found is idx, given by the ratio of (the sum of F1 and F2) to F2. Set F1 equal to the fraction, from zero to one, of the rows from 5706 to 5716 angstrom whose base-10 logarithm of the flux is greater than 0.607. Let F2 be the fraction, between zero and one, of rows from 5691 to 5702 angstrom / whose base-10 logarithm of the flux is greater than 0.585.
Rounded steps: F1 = 0.00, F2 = 1.0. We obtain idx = 1.0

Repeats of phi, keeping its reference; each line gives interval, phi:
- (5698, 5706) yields 0.8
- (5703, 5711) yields 2.1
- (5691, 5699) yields 0.0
